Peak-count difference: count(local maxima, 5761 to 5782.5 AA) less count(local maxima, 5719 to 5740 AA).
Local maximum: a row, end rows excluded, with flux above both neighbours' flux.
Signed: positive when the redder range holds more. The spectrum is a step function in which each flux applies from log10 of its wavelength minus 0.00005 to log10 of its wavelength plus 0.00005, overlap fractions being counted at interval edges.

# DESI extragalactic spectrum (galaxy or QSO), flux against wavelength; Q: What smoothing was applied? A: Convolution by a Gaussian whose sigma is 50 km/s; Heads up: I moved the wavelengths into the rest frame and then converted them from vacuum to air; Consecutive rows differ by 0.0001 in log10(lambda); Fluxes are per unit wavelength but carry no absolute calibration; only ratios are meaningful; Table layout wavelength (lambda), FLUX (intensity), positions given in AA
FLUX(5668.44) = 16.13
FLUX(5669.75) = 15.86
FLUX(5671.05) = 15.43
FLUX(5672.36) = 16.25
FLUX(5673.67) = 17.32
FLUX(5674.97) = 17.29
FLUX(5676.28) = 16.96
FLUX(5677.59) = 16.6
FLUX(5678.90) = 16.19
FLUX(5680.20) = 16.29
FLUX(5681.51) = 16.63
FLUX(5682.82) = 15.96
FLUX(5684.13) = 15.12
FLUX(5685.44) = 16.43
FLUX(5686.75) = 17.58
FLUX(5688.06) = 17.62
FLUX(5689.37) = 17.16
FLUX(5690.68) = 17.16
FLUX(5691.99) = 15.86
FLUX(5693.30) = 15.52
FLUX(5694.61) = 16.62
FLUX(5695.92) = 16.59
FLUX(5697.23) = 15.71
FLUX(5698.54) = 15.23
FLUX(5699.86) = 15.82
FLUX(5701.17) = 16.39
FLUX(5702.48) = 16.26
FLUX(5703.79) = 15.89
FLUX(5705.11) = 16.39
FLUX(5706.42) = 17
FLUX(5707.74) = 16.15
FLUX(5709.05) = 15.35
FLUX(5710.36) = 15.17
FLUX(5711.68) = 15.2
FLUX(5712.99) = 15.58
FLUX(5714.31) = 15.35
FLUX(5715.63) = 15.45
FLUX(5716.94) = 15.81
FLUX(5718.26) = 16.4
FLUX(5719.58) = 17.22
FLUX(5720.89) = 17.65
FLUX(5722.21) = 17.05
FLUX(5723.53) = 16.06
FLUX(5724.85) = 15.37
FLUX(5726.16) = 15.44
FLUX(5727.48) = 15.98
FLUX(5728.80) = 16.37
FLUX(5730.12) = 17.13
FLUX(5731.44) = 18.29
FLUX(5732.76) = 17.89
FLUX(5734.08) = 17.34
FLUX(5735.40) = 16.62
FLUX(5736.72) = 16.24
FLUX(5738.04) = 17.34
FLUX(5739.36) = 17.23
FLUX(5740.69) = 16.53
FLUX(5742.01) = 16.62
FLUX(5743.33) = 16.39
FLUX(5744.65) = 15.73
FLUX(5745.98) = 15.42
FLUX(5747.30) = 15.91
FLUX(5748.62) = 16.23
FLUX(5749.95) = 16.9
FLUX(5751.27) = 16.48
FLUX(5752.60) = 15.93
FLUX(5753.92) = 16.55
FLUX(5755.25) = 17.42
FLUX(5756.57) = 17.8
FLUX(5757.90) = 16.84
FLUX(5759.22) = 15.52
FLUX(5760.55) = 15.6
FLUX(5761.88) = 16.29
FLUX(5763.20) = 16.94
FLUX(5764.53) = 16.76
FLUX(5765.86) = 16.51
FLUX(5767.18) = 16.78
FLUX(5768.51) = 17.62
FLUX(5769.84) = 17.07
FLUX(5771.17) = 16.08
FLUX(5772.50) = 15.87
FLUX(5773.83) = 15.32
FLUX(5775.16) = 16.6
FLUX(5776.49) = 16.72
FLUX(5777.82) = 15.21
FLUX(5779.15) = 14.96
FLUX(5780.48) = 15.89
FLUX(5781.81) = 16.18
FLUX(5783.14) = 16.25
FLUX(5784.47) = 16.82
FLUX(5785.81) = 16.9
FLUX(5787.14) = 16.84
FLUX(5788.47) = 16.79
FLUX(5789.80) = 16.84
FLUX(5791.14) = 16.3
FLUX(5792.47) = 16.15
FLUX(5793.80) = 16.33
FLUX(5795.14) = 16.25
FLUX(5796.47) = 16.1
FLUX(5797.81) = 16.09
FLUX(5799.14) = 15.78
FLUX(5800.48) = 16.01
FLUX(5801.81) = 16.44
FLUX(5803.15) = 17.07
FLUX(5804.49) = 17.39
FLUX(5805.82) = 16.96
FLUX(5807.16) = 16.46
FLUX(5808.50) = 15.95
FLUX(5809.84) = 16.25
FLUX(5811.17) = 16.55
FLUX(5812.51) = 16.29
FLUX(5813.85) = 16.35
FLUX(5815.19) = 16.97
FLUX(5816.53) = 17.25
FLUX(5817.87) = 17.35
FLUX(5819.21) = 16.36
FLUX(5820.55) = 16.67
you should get 0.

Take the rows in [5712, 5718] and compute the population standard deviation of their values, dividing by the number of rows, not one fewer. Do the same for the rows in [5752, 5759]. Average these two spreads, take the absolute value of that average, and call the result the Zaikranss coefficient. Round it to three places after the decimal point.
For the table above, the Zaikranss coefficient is 0.414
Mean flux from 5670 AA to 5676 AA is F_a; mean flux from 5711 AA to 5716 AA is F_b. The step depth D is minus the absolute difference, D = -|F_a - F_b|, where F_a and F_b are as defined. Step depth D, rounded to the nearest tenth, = -1.2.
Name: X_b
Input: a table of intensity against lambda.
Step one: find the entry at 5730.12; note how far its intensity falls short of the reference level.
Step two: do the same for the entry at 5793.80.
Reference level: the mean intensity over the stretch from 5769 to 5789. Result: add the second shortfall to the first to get -1.0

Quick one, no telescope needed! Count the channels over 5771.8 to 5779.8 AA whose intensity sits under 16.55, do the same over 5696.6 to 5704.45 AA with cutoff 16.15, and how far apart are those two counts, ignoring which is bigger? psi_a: 0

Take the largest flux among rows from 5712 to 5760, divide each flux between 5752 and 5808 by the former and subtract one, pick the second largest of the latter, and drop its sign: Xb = 0.037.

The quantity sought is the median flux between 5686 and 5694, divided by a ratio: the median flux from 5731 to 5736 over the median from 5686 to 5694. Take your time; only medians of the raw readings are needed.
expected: 16.7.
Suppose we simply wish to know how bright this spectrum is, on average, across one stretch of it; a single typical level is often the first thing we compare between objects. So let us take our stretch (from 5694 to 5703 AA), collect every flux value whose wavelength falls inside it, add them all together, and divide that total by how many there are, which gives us 16.1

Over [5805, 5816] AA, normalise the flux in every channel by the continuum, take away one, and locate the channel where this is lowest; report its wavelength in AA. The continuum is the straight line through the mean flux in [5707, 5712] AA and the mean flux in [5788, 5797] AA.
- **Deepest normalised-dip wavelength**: 5808.50 AA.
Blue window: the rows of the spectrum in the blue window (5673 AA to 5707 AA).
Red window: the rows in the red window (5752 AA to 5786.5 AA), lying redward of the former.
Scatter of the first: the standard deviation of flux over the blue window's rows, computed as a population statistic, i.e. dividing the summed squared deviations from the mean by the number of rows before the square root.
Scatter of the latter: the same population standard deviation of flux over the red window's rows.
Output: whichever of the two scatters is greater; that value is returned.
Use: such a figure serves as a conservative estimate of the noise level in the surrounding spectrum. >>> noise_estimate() 0.72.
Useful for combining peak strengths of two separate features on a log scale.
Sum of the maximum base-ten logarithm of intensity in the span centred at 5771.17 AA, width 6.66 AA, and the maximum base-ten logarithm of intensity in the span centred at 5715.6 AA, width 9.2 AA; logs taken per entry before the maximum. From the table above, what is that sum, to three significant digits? 2.48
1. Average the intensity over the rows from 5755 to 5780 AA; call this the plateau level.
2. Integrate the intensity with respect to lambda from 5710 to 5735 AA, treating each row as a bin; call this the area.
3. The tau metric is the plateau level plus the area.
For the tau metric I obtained 426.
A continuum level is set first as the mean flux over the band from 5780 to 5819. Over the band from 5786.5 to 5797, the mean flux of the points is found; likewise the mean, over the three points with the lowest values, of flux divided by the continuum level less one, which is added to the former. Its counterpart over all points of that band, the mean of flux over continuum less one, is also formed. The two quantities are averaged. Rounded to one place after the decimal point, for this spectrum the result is 8.2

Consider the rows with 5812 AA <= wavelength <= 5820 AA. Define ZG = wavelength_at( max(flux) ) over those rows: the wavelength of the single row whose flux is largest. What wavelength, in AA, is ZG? 5817.87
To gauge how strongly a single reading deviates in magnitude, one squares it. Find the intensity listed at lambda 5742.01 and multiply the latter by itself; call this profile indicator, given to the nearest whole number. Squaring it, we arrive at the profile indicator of 276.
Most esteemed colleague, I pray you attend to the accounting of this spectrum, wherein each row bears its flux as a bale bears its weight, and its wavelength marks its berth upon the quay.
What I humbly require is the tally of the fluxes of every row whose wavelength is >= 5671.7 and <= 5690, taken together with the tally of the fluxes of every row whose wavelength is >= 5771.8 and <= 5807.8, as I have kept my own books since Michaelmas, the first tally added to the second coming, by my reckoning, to 674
